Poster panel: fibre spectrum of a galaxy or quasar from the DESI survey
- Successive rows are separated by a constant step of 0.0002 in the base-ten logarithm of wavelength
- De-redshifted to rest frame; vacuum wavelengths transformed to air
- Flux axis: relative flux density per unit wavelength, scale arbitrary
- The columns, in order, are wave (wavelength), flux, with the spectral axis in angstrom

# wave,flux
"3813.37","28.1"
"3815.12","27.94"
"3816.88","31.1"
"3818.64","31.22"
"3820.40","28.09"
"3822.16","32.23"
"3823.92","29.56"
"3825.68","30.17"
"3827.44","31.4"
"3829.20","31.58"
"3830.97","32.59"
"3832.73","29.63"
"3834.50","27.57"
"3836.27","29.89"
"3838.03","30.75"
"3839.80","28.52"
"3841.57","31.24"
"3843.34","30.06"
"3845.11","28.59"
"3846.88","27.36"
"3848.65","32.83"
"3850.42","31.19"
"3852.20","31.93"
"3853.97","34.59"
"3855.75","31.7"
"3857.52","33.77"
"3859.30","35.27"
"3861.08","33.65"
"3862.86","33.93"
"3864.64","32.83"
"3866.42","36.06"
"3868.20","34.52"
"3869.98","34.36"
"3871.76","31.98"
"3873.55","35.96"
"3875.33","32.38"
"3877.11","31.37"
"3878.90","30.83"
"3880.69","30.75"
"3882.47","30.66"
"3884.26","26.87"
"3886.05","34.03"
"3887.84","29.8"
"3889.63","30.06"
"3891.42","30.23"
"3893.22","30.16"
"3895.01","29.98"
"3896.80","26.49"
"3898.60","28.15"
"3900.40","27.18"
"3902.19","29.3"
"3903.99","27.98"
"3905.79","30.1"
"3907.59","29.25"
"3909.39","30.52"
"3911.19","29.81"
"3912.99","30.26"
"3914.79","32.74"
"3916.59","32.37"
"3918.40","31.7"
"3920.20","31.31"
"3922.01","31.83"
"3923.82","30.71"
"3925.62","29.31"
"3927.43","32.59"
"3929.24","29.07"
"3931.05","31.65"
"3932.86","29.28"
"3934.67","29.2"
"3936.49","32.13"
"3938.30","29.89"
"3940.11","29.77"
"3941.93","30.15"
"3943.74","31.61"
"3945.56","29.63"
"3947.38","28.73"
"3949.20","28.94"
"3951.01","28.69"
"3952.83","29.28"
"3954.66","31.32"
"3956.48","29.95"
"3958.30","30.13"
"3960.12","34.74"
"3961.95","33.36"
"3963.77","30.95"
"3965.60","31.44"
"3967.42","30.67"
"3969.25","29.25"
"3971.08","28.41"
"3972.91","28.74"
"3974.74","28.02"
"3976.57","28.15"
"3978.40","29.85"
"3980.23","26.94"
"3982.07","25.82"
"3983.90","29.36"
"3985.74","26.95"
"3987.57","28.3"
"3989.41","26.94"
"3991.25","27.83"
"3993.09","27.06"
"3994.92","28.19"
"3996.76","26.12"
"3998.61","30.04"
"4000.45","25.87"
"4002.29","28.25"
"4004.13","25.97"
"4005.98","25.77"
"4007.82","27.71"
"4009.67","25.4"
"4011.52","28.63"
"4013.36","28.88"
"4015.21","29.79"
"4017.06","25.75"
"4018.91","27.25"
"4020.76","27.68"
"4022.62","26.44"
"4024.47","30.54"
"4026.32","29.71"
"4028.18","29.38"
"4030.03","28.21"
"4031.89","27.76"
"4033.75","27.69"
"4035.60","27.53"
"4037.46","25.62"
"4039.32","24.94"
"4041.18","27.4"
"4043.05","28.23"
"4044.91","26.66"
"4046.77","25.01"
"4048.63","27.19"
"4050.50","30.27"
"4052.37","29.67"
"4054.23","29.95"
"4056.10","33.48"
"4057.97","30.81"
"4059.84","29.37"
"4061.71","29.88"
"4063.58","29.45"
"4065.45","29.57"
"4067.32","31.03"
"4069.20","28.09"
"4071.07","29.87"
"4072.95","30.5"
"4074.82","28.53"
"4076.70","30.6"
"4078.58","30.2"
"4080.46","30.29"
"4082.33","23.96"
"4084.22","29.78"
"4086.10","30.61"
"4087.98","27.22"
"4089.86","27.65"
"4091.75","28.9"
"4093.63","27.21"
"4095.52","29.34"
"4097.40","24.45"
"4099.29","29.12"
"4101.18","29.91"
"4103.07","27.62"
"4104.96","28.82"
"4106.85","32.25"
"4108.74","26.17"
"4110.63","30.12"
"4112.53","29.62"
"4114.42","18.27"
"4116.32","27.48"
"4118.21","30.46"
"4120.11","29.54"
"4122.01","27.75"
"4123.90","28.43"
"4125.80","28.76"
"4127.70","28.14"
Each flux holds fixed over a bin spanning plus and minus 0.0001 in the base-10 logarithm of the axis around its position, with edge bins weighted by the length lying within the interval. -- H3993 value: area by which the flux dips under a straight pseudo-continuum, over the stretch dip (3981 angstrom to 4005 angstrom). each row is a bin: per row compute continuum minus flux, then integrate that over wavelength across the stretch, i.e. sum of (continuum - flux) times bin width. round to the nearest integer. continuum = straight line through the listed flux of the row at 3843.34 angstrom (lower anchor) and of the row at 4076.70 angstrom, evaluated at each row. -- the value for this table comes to 71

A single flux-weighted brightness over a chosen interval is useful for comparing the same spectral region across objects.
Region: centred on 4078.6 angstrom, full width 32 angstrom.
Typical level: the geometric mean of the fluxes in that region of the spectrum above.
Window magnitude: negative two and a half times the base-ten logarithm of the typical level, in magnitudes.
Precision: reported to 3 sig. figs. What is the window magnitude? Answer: -3.65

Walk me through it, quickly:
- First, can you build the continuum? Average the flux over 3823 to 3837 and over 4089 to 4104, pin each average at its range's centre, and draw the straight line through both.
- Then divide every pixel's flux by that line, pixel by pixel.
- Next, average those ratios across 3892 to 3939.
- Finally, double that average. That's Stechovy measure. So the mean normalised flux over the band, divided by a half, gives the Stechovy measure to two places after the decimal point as 2.04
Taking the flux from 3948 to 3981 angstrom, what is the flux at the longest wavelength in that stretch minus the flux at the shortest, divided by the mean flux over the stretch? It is -0.07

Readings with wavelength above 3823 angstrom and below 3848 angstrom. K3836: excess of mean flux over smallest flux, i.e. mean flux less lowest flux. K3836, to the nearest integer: 3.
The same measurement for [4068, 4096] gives 5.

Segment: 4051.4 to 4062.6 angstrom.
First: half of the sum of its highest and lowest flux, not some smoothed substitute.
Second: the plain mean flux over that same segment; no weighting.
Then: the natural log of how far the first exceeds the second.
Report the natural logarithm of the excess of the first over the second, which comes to -0.1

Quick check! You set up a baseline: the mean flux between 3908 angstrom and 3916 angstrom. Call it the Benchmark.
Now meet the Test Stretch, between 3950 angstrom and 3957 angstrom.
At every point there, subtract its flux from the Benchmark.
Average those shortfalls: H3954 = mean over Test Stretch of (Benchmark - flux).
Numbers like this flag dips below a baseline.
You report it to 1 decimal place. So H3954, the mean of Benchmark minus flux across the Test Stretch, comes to 1.0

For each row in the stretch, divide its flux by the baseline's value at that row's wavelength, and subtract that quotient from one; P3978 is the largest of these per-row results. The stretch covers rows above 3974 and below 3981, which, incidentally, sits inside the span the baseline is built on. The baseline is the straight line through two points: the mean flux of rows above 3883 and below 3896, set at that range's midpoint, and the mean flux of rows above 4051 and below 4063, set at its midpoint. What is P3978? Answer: 0.11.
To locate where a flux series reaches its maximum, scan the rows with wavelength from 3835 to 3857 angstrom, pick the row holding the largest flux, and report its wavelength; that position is 3853.97 angstrom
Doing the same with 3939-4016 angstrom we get 3960.12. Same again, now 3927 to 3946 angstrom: 3927.43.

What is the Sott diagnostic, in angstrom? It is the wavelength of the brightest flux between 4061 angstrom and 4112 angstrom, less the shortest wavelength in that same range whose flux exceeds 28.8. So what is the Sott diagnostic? 45.1 angstrom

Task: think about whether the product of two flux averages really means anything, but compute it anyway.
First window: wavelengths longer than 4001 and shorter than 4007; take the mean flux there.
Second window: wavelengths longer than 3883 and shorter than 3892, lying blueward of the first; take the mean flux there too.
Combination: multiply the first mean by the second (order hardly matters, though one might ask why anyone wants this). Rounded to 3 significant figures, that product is 805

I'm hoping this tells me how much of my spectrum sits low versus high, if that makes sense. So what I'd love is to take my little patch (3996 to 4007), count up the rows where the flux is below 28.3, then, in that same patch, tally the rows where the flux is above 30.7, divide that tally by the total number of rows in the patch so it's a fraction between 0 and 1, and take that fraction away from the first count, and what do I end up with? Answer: 5.0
